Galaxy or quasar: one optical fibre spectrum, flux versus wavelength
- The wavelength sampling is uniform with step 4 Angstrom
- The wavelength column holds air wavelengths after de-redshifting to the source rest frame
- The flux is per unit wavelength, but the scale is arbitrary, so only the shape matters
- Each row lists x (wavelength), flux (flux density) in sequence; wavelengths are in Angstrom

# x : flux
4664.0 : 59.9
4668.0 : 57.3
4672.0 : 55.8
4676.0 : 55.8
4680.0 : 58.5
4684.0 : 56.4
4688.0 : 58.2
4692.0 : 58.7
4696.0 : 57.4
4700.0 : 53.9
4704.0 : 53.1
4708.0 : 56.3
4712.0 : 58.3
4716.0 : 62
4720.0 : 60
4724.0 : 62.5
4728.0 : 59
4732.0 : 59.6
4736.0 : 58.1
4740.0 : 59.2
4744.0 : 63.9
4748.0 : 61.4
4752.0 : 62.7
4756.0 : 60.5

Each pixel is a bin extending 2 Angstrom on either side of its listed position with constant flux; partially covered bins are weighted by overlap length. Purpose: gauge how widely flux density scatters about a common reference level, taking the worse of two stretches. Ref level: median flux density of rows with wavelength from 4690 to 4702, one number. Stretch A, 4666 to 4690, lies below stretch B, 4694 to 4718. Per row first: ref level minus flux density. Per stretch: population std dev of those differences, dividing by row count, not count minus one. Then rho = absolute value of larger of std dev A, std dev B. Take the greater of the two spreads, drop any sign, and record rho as 2.94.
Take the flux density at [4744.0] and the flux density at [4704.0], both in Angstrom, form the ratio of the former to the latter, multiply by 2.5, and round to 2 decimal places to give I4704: 3.01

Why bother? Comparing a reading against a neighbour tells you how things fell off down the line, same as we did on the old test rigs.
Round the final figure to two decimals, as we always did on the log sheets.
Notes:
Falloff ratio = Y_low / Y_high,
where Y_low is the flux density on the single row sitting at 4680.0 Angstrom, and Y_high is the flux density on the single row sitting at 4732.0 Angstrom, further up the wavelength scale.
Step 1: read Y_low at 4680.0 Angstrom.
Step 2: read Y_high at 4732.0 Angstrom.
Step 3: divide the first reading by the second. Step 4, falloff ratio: 0.98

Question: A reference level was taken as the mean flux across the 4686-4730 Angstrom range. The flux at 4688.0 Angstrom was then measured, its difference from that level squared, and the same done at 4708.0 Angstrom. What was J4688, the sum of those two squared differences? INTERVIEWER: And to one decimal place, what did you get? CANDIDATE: 3.3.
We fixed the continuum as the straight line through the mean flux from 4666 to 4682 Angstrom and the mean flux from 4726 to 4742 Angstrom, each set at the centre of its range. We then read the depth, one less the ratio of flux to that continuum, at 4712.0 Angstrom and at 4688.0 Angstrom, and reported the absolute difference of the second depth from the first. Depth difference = 0.01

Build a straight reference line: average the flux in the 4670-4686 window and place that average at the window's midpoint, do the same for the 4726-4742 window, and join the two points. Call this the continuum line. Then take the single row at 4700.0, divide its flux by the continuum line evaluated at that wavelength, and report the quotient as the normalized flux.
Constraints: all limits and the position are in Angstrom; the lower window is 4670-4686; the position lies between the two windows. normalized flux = 0.94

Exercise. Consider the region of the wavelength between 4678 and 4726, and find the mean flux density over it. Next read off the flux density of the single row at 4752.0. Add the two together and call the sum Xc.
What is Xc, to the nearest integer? 121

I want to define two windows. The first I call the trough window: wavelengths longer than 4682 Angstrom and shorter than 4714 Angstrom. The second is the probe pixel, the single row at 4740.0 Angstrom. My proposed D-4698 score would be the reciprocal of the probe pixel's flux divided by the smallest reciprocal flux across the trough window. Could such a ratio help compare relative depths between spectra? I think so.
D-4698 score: 0.99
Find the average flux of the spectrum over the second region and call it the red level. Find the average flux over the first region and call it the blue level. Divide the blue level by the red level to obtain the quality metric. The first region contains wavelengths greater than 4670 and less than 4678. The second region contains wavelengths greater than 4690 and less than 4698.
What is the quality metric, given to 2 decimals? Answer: 0.96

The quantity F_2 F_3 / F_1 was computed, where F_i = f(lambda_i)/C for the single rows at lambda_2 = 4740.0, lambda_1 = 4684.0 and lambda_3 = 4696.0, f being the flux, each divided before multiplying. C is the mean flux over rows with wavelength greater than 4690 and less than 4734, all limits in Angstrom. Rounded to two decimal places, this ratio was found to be 1.03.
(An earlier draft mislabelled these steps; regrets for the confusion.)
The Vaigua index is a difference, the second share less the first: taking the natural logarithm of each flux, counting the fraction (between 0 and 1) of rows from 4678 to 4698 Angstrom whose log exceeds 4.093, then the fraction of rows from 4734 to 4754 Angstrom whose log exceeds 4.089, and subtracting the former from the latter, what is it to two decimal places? 0.60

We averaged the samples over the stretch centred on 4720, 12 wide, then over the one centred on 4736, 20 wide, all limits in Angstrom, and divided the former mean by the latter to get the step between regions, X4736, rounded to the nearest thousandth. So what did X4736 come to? 1.026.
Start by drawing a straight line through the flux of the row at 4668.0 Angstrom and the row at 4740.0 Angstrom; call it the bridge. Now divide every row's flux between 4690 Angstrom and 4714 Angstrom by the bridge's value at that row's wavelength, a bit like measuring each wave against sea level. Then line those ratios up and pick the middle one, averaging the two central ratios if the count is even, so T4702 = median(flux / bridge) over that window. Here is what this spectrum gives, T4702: 0.98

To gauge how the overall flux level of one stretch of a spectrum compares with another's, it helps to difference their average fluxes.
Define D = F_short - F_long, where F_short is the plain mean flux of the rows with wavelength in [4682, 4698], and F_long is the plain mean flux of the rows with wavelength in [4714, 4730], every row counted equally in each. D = -3.2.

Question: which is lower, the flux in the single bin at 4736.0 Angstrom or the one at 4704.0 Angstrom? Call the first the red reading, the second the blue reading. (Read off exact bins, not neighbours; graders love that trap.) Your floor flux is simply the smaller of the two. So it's 53.1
